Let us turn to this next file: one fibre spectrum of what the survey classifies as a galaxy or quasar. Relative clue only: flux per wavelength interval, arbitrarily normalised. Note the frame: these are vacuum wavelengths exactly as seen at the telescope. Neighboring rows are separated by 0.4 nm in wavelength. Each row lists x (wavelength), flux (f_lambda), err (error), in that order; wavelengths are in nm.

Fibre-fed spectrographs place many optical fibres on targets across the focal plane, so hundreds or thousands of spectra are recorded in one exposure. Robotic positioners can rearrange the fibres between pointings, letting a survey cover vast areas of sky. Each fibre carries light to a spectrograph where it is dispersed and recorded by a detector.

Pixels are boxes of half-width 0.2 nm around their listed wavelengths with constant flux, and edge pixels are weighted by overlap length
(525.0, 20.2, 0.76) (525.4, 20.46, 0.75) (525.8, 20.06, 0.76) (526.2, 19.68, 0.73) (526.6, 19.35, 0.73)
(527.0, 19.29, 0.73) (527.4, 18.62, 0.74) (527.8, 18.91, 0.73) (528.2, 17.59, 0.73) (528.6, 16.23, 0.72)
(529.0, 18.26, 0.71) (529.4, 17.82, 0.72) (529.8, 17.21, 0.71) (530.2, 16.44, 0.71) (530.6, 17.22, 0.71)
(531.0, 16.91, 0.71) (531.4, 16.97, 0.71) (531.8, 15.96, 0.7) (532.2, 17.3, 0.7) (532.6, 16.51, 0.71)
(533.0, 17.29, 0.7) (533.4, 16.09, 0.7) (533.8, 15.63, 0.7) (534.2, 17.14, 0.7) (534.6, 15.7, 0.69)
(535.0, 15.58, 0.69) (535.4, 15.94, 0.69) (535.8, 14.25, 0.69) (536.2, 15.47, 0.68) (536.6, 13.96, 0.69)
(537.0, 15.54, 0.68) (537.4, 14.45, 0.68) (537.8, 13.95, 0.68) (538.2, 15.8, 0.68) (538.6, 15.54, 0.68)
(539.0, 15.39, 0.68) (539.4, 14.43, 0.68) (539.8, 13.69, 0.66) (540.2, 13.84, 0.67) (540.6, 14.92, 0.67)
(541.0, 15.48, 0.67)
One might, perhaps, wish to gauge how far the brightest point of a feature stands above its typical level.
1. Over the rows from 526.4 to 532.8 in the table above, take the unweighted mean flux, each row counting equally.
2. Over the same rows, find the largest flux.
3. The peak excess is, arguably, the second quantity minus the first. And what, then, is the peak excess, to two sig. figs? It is 1.8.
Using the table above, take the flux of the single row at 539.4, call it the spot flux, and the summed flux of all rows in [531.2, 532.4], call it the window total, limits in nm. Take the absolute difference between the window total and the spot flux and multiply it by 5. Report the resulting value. 179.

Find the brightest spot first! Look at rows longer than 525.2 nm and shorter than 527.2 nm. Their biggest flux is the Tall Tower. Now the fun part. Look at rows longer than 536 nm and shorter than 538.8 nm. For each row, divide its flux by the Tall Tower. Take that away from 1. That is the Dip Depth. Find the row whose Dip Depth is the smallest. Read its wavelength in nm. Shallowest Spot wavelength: 538.2 nm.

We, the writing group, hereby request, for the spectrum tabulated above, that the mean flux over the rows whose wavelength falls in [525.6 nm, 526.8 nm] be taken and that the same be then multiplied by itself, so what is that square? 388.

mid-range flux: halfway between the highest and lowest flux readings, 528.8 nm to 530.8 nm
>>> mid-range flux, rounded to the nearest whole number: 17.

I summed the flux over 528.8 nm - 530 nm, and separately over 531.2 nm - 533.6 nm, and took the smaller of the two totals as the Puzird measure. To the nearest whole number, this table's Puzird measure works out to 53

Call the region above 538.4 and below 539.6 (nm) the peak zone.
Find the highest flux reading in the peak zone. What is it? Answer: 15.54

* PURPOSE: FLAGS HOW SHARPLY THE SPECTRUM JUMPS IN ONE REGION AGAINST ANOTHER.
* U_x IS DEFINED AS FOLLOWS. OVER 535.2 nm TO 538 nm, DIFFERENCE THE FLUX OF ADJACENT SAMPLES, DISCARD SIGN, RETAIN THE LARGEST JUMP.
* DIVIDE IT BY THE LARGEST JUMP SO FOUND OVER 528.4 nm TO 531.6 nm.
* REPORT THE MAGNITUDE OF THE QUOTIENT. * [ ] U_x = 0.83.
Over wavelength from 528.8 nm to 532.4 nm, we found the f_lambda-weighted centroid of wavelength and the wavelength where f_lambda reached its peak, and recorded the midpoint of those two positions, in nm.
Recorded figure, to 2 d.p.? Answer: 529.79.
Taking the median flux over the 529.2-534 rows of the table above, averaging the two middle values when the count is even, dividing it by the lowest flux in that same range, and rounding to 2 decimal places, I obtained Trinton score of 1.08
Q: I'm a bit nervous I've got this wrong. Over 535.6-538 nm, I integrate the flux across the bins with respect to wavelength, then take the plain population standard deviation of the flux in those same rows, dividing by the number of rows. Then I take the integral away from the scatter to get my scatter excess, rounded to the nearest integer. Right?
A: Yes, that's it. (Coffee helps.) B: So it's -34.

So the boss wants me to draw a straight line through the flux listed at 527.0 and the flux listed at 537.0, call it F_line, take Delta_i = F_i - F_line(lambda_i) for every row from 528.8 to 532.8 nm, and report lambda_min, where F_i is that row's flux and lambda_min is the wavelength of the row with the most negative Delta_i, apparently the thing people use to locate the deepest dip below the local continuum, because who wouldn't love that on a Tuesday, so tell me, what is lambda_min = 530.2 nm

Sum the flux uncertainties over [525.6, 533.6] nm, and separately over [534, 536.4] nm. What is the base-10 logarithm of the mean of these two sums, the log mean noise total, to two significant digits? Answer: 0.97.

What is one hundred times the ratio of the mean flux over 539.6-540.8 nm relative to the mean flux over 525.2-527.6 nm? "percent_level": 72.3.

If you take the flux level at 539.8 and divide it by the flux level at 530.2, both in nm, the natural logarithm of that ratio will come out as -0.18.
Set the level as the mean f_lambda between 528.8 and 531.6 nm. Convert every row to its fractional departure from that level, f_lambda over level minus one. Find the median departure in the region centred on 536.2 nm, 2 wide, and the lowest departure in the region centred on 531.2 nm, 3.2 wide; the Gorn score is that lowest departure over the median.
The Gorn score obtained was 0.7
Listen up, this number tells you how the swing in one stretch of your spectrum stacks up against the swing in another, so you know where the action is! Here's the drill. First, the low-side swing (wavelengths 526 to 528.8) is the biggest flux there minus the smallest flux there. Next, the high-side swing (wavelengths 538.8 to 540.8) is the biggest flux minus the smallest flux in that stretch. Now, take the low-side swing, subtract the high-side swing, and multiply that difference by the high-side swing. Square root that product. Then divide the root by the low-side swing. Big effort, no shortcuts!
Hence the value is 0.500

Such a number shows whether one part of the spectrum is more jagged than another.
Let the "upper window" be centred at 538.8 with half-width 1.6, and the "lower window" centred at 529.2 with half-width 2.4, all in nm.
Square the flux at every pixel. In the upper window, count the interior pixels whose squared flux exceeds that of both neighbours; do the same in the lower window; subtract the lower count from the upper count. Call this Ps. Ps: -2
